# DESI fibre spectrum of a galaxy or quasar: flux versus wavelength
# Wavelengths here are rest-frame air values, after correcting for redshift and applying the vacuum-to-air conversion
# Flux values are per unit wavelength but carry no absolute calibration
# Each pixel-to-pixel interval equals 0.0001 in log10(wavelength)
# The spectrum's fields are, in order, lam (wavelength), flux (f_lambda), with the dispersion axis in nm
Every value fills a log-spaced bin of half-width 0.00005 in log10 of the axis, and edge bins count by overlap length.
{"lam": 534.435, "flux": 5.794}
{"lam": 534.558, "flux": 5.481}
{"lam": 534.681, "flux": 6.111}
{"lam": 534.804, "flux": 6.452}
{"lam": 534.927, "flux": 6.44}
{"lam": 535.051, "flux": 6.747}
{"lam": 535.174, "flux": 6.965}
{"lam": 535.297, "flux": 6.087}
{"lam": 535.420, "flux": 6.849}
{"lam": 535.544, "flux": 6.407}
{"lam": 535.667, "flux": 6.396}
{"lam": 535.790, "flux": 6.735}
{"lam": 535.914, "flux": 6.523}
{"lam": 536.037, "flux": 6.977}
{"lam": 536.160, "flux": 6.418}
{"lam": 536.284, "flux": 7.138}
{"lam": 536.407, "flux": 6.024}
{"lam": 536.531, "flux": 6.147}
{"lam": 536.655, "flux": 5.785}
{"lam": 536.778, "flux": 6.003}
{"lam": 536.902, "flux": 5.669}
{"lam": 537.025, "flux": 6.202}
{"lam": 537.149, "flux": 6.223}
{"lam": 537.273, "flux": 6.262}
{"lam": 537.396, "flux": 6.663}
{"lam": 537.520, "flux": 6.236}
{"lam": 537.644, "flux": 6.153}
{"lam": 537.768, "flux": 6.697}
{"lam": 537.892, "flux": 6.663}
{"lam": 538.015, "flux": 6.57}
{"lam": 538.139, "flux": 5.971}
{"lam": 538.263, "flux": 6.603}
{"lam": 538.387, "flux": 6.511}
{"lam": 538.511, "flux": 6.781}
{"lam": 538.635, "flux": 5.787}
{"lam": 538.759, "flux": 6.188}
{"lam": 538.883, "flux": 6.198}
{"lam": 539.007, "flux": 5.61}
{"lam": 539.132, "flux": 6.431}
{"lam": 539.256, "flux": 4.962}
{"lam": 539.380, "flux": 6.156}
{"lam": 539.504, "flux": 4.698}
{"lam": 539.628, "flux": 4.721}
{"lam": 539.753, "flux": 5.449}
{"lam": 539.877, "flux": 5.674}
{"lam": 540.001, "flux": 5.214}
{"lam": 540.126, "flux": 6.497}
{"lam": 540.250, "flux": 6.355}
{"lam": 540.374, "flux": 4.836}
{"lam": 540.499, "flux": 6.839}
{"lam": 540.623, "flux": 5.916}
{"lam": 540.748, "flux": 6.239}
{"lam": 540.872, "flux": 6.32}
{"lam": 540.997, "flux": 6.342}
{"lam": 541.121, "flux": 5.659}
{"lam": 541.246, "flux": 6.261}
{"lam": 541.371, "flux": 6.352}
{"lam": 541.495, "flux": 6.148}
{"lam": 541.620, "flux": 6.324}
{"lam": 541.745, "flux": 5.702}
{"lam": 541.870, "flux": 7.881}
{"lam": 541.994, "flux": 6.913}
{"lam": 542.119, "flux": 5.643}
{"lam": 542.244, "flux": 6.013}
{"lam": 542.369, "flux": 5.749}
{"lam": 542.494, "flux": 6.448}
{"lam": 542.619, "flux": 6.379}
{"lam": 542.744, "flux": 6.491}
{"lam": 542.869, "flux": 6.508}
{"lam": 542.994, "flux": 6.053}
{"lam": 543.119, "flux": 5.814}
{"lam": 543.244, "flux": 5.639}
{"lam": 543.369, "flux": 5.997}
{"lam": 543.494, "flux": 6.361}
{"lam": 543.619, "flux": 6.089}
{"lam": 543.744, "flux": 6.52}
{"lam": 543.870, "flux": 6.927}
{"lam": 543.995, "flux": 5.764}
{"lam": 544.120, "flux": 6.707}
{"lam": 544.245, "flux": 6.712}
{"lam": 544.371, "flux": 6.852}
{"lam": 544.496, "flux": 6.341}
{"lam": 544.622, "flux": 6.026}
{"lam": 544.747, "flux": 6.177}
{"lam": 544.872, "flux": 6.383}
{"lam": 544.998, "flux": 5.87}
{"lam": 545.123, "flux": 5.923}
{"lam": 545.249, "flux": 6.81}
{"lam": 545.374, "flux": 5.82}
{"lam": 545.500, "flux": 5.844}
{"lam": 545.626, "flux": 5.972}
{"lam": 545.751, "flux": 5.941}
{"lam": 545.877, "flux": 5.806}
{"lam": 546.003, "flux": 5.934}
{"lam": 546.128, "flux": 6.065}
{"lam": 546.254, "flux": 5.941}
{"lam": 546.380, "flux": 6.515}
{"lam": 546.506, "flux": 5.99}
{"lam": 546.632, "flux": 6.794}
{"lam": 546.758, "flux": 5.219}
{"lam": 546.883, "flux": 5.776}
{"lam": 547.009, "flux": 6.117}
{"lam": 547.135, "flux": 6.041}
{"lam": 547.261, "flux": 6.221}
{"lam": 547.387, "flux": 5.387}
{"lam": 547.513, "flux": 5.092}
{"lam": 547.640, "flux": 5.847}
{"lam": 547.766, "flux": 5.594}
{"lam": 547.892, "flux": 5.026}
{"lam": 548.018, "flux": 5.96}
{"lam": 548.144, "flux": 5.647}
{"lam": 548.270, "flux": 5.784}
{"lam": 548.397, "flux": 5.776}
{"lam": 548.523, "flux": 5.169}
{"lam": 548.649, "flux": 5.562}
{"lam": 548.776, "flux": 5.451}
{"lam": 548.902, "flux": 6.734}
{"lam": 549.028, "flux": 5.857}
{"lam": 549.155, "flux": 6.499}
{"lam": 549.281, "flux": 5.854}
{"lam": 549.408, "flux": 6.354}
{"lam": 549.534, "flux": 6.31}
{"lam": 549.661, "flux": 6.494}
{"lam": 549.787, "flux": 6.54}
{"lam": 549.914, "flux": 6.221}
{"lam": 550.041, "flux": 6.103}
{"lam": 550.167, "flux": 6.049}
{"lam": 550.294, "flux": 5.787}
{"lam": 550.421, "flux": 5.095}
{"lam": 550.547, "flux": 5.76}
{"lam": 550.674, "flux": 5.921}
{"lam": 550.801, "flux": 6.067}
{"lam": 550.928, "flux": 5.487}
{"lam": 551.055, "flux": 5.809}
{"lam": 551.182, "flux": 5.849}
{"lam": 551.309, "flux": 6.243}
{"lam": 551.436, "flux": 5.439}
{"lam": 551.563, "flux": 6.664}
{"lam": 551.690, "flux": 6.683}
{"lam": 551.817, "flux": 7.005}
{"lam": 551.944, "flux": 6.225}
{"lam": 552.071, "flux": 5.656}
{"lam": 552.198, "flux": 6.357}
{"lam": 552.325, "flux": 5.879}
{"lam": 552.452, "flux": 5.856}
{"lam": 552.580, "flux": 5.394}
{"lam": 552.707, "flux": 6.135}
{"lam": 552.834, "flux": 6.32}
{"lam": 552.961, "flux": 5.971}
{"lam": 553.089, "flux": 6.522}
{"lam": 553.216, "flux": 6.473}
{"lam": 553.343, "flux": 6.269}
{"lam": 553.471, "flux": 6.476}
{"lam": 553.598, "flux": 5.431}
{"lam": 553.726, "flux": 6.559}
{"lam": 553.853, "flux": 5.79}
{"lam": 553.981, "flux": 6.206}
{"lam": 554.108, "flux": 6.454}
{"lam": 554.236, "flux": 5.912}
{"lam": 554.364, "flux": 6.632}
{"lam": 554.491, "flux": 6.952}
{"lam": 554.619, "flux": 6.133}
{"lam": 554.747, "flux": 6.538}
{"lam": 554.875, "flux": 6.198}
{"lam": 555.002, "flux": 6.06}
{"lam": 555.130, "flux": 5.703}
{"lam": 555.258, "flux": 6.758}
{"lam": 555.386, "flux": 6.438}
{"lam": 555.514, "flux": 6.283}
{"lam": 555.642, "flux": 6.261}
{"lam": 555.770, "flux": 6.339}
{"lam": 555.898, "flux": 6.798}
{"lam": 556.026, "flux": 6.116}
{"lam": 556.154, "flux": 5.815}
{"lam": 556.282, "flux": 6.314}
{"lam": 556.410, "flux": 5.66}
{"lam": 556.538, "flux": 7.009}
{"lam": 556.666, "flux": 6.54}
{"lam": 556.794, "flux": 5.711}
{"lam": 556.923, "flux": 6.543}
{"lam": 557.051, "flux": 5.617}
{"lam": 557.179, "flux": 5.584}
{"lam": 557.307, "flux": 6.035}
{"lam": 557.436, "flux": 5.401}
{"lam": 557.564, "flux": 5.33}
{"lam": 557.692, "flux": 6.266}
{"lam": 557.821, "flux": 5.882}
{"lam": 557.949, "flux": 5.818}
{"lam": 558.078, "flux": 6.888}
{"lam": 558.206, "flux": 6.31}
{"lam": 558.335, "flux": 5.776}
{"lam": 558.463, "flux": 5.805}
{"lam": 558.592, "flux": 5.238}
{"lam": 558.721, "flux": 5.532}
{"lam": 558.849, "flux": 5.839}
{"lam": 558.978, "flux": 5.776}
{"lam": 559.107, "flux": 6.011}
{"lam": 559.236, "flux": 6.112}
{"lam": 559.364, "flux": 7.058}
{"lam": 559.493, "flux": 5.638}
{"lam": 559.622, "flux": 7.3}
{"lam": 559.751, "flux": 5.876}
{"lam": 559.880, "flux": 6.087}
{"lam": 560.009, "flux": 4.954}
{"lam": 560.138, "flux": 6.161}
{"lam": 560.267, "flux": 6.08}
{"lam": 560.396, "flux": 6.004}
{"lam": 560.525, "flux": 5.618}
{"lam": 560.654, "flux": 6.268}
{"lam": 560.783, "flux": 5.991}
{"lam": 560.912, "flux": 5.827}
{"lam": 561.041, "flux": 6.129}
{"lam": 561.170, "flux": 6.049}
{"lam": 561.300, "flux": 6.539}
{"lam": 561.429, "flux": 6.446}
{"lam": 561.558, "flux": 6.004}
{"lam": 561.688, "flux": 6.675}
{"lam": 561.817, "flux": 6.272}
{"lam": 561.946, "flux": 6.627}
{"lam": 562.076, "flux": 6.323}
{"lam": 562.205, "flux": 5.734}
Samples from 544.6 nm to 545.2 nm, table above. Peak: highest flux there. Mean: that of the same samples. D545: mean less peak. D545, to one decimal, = -0.3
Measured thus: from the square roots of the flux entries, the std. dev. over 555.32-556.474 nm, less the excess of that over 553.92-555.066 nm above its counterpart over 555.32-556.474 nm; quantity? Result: 0.07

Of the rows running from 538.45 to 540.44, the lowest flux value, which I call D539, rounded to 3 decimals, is 4.698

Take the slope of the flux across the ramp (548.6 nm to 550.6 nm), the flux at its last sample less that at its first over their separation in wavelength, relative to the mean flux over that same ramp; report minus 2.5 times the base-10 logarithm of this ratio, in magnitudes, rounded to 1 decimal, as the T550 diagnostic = 4.4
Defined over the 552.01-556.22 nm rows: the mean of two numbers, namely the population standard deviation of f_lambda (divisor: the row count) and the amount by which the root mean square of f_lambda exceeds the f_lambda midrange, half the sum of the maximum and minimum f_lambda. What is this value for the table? 0.21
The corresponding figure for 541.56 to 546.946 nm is 0.07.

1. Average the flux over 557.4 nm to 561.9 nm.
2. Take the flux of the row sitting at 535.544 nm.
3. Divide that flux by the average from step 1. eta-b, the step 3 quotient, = 1.06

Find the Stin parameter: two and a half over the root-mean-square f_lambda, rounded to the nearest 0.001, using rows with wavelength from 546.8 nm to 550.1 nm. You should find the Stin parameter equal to 0.422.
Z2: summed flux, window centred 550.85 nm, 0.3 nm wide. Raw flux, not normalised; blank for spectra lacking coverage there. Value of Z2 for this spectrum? 12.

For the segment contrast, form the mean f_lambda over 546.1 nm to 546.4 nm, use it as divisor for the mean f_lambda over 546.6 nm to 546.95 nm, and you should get 0.96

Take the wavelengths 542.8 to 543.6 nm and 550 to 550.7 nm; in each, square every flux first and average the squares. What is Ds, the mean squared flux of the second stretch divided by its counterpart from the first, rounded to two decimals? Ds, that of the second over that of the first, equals 0.91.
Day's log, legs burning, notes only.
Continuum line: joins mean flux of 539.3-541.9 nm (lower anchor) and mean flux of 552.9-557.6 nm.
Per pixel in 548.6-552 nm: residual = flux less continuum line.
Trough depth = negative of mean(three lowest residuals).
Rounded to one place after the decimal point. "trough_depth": 0.8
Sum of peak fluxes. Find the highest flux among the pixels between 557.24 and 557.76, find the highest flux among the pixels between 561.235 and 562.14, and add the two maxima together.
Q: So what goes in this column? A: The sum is 12.9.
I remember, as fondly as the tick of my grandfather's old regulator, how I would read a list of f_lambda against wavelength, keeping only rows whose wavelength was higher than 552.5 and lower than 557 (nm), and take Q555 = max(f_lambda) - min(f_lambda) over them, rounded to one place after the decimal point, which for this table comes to 1.6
